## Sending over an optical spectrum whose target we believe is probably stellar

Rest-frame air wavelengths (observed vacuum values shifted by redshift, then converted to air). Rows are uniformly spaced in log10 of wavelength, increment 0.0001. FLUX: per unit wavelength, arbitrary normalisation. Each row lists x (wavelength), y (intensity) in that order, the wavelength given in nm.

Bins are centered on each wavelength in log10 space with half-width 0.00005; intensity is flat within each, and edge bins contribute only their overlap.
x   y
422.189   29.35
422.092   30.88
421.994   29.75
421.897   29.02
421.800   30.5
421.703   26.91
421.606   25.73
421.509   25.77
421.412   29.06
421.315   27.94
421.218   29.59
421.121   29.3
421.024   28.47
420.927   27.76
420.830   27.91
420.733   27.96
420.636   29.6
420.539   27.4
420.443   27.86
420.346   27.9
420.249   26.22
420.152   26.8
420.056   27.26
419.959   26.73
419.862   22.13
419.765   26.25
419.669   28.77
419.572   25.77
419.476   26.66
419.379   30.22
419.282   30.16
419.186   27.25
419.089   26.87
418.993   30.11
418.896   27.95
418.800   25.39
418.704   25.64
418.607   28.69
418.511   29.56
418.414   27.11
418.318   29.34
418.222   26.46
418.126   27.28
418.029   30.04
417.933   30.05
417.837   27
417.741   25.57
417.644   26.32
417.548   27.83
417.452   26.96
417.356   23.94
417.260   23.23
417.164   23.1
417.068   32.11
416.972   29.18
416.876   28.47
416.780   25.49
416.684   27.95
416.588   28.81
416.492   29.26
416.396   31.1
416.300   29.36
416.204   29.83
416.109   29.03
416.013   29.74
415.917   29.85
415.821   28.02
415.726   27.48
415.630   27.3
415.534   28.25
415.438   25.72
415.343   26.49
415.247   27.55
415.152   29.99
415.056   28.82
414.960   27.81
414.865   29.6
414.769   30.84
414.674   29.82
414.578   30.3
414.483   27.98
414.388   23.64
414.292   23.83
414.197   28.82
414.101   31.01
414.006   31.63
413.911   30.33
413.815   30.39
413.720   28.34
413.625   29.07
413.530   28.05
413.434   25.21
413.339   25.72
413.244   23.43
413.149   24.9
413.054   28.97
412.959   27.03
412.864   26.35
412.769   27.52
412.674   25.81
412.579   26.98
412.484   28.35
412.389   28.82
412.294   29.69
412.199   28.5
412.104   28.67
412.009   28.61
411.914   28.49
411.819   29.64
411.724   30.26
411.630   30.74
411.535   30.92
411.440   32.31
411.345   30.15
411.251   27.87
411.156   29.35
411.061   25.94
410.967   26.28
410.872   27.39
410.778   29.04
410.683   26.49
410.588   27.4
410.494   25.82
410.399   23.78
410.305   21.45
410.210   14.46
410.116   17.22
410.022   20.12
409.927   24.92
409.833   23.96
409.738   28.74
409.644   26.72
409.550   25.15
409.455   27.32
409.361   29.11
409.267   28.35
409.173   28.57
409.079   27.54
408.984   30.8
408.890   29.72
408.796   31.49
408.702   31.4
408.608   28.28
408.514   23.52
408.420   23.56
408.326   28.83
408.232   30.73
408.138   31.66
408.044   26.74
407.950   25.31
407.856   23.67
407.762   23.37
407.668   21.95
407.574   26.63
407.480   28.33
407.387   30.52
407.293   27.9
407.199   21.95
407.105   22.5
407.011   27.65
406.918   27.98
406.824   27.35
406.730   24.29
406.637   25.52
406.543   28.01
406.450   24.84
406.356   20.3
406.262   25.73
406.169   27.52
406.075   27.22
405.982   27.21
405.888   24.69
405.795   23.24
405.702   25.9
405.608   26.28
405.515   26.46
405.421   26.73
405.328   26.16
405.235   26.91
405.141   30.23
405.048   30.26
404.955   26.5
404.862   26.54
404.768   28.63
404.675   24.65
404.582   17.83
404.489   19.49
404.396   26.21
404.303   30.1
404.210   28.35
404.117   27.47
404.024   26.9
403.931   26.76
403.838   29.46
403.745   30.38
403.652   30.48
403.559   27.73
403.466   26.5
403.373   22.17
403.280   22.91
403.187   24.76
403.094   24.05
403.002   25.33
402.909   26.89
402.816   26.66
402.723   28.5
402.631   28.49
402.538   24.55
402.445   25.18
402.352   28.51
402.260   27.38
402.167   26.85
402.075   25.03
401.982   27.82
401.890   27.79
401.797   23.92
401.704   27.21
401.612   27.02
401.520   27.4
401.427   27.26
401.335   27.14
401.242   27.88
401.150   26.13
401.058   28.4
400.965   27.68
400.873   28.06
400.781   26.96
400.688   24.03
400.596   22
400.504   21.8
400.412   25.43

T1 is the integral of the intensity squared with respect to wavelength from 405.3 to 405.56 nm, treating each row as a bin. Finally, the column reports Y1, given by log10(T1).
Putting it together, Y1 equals 2.26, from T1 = 182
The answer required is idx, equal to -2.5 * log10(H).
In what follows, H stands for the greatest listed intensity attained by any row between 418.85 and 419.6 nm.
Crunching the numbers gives -3.701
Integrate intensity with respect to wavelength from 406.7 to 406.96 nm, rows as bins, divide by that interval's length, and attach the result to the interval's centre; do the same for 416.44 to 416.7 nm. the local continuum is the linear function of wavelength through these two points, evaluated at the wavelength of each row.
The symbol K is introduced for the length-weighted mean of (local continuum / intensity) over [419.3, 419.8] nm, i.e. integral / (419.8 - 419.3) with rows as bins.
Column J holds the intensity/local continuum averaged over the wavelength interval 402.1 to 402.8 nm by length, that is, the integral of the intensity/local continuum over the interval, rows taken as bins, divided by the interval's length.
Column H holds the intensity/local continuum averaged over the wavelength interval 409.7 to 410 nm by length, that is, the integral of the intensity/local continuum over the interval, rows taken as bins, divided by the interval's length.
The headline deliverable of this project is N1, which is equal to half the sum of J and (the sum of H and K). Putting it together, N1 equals 1.52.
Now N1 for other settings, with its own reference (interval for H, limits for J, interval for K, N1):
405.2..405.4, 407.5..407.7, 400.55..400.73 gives 1.52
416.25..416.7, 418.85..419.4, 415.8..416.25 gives 1.49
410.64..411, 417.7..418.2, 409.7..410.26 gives 1.65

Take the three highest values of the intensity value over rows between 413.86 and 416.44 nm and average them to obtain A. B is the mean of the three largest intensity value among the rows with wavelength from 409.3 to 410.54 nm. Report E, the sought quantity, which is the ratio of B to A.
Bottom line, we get 0.91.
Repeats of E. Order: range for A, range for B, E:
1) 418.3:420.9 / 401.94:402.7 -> 0.94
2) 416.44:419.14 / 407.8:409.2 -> 1.02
